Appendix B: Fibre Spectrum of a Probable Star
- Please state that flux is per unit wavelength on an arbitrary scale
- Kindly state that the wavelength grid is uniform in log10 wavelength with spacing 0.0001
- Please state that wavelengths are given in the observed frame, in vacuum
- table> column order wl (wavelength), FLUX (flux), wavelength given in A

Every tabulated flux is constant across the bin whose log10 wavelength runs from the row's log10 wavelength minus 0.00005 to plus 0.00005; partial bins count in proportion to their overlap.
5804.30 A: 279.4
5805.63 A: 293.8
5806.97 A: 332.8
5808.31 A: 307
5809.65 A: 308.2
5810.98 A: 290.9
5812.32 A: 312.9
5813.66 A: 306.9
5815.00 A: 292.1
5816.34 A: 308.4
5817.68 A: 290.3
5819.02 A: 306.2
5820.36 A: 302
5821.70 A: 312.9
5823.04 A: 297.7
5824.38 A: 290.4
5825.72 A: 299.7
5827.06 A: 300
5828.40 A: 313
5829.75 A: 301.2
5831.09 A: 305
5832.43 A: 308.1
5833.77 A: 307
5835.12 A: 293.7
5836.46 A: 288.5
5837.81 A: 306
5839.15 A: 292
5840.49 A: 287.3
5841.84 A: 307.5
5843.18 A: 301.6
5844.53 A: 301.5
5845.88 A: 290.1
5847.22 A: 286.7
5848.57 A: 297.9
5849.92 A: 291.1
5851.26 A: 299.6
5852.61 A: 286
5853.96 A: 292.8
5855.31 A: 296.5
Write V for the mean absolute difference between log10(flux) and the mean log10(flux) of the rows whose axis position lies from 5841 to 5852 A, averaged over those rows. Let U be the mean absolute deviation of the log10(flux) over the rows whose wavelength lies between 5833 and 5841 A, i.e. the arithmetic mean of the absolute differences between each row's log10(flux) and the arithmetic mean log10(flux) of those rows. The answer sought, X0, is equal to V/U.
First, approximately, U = 0.010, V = 0.0085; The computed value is 0.81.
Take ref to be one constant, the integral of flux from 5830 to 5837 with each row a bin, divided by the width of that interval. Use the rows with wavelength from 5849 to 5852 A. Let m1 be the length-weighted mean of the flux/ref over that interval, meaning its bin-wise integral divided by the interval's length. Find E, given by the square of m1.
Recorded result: 0.96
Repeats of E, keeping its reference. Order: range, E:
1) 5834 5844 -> 0.97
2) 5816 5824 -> 1.01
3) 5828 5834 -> 1.04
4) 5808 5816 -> 1.01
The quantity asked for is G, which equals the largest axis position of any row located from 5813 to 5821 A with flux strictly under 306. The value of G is 5820.36 A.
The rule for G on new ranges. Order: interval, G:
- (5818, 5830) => 5829.75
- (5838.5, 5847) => 5845.88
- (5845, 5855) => 5853.96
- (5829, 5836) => 5835.12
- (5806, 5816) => 5815.00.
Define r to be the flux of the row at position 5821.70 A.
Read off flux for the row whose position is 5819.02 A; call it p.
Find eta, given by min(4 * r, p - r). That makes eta -7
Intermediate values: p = 306.2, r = 312.9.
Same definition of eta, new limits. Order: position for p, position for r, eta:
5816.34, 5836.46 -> 20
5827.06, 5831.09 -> -5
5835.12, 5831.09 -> -11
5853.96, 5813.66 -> -14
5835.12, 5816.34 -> -15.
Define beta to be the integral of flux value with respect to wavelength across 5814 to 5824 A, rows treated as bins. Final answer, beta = 3012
